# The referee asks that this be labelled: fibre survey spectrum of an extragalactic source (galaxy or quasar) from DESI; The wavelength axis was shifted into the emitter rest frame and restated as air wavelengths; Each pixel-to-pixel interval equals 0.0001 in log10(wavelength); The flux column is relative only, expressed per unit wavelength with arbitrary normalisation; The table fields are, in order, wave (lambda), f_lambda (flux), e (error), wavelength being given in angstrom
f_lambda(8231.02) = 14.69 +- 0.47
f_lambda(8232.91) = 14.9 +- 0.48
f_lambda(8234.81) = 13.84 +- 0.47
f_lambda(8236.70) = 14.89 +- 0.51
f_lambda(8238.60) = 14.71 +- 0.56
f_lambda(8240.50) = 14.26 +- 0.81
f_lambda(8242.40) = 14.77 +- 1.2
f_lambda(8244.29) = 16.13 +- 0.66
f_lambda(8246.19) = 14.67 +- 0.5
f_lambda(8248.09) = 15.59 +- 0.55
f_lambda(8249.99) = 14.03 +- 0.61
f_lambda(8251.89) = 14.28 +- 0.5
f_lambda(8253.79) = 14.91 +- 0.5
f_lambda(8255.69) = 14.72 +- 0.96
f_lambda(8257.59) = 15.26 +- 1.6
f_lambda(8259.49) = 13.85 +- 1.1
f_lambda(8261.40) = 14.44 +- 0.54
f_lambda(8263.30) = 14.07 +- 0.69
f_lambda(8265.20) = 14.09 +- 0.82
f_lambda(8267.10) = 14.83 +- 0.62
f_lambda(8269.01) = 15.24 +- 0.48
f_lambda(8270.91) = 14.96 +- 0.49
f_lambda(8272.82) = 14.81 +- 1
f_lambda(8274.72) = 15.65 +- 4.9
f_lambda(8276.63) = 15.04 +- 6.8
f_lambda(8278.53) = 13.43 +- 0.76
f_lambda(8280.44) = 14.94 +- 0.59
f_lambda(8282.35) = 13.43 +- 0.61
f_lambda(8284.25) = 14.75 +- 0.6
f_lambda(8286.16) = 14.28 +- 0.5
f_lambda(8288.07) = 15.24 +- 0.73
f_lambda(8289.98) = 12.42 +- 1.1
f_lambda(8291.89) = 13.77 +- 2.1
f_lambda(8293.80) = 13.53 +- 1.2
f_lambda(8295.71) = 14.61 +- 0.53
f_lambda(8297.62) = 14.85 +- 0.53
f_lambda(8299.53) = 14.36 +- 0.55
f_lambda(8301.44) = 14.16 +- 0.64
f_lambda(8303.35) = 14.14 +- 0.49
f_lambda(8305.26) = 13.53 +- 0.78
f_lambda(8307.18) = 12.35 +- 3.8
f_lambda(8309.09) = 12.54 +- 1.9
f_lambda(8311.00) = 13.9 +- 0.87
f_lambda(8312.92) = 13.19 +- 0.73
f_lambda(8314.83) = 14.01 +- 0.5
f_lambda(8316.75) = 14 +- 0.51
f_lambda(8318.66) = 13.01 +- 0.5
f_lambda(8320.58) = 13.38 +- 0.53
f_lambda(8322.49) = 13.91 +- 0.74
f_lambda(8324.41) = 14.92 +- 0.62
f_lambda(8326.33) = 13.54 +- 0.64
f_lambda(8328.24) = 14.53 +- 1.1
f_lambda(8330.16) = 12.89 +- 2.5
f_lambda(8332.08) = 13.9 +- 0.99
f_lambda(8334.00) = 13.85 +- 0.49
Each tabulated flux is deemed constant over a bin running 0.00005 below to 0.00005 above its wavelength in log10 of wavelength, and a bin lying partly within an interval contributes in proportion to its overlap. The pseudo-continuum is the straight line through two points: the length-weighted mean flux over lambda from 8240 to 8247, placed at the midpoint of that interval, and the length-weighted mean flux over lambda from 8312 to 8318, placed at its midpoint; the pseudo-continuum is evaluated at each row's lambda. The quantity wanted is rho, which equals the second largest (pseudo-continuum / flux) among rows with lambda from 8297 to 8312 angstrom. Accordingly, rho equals 1.10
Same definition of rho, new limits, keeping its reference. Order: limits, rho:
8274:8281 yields 0.96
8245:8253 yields 1.04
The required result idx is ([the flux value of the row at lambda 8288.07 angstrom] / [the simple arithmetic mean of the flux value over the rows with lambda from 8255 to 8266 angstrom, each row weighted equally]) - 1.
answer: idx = 0.06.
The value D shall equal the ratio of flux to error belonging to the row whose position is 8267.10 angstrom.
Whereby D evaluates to 24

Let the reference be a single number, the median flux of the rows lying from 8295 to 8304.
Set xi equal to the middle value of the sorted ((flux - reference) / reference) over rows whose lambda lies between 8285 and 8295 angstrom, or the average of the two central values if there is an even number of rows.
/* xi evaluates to -0.041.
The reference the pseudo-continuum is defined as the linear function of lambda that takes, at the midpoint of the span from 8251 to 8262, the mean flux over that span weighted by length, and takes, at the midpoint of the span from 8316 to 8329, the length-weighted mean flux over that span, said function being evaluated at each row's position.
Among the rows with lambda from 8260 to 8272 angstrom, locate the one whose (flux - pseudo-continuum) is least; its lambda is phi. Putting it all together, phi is 8263.30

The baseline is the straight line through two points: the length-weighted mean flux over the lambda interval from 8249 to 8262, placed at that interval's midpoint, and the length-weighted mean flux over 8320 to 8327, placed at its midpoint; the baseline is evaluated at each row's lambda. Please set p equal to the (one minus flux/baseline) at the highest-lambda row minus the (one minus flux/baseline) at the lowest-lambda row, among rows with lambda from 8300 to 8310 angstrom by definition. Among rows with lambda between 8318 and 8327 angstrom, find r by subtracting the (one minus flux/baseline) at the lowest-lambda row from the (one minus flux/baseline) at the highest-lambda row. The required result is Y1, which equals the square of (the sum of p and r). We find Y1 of 0.005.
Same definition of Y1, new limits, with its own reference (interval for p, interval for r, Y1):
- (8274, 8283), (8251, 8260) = 0.031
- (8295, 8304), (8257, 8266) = 0.011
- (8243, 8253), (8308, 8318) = 0.000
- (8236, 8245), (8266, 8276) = 0.023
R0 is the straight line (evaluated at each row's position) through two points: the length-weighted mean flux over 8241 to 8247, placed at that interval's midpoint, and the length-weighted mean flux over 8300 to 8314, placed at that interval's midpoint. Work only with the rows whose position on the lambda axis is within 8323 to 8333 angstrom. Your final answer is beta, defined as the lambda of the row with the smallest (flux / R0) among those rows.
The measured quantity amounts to 8330.16 angstrom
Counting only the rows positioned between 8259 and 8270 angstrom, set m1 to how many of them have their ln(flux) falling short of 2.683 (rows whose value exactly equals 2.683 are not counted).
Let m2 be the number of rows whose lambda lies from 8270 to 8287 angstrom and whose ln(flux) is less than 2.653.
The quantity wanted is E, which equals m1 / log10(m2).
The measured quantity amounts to 13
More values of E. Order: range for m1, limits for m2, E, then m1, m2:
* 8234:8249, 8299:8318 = 2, 2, 9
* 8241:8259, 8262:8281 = 4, 2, 3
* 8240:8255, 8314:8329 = 4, 3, 6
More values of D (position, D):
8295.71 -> 28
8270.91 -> 31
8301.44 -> 22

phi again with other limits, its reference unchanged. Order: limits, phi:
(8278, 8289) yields 8278.53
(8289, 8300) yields 8289.98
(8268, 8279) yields 8278.53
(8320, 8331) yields 8330.16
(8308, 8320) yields 8309.09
